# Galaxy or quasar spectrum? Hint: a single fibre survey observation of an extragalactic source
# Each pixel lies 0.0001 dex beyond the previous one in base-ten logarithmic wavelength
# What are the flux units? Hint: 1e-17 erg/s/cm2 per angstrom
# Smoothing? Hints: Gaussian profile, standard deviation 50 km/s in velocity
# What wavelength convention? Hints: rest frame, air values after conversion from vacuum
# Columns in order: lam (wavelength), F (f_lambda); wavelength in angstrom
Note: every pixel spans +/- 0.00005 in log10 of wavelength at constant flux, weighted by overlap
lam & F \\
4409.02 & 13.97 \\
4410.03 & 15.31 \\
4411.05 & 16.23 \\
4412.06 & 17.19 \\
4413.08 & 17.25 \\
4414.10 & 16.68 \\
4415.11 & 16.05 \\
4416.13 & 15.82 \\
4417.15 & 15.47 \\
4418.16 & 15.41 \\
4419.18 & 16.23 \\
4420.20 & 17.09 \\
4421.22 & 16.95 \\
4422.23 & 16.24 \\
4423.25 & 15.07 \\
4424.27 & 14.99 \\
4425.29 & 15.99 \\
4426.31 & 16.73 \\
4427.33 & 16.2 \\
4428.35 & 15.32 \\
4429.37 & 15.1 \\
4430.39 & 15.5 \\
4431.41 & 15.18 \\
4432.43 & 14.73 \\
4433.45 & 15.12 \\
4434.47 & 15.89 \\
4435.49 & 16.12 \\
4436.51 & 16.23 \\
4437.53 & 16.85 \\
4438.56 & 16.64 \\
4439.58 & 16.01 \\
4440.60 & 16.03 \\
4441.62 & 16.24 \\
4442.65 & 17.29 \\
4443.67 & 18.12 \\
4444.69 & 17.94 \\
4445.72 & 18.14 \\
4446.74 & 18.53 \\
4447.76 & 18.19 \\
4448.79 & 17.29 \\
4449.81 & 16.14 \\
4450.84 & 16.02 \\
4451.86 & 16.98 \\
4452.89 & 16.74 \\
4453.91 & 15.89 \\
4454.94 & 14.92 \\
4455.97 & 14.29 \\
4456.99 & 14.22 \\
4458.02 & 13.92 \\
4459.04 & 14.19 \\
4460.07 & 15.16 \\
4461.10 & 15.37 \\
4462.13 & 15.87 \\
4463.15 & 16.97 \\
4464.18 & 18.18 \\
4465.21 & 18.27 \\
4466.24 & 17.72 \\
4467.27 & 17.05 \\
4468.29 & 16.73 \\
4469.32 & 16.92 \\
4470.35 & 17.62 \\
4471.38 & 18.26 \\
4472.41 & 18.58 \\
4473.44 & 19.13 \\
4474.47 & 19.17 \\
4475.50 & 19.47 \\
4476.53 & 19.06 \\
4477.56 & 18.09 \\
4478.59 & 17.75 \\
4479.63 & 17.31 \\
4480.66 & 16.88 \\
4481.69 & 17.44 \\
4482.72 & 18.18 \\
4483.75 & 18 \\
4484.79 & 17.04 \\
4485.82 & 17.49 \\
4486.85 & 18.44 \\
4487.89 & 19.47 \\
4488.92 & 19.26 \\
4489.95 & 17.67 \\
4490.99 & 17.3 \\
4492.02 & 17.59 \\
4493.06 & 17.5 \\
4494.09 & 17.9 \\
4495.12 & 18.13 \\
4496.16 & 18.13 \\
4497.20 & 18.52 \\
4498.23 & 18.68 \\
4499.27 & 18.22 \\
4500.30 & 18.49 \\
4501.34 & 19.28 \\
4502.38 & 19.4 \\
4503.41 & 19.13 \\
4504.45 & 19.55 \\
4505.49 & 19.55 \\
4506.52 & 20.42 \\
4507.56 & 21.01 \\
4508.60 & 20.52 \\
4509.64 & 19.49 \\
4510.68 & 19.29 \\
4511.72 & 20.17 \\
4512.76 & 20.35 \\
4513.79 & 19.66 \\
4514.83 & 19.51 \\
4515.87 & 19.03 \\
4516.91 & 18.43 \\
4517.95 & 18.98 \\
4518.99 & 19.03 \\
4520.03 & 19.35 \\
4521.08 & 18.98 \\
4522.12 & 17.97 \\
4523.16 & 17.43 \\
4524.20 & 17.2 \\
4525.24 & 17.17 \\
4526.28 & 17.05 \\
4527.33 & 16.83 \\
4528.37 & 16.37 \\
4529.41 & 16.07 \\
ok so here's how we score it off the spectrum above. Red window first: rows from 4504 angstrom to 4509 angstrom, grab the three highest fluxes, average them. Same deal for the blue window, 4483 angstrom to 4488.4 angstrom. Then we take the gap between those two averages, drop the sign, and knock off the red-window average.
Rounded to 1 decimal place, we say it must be -18.6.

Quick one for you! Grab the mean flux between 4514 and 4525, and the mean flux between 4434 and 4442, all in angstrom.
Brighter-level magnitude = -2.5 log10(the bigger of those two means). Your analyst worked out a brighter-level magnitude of -3.173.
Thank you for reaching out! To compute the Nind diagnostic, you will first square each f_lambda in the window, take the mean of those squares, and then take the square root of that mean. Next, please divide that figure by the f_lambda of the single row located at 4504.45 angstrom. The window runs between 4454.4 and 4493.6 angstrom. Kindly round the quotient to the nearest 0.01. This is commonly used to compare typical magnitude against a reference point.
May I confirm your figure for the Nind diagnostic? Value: 0.89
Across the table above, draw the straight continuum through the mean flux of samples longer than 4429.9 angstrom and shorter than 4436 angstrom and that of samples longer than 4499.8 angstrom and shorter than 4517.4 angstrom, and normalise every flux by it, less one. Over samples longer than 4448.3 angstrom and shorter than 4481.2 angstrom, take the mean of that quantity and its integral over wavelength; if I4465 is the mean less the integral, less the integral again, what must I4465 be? 1.2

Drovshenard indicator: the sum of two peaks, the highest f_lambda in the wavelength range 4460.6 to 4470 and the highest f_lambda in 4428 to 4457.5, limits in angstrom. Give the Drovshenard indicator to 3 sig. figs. 36.8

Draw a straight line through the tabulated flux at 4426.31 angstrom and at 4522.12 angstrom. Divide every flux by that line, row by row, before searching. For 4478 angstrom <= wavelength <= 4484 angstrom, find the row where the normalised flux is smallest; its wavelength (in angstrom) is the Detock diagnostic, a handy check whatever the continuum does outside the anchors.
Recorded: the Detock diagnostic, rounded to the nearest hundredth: 4480.66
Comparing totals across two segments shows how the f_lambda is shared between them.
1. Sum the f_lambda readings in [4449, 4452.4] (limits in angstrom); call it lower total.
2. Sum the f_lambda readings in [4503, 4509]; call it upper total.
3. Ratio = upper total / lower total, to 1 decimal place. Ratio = 2.4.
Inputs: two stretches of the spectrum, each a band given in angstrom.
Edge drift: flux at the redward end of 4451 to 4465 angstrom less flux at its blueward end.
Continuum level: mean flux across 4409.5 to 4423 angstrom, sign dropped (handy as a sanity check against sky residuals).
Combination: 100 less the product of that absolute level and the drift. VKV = 80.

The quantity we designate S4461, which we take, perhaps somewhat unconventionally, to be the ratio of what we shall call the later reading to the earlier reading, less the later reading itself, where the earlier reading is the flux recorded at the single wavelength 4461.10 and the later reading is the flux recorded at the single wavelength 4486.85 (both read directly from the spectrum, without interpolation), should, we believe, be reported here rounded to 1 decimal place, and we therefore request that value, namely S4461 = -17.2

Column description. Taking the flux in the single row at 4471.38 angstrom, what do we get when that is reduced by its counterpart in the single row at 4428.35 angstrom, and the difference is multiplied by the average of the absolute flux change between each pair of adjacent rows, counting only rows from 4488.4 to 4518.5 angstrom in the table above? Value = 1.3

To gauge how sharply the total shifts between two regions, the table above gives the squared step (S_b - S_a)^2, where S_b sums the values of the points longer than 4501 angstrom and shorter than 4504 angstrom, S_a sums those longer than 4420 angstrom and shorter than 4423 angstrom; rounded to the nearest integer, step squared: 57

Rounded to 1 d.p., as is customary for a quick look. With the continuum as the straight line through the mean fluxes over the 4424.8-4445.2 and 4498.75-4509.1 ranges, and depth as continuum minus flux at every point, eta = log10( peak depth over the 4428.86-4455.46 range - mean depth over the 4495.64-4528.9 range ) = 0.0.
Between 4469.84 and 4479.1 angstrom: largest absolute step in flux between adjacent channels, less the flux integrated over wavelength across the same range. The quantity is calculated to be -171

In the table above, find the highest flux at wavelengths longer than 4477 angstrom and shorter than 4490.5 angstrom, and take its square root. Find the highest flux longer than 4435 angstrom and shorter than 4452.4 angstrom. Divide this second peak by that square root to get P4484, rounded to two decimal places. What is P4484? 4.20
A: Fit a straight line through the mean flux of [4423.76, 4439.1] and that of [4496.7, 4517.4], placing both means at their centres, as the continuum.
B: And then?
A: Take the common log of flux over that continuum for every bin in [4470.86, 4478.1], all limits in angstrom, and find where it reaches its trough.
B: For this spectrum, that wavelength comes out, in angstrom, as 4477.56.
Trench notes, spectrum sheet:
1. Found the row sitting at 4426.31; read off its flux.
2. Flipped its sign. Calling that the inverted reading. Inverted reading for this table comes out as -16.7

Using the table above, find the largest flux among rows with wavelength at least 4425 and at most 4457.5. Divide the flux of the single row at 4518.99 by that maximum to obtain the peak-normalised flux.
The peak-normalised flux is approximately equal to 1.03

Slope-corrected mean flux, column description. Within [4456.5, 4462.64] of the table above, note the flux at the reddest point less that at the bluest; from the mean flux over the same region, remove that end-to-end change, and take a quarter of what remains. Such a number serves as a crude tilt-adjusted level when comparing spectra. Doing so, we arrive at 3.28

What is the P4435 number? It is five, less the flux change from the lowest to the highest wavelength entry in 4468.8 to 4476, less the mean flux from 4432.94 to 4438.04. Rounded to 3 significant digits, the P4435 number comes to -13.6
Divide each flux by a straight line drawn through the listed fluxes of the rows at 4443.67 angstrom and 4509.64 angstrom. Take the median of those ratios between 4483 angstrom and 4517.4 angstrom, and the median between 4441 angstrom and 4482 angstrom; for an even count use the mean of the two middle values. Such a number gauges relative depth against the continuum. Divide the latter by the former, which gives 0.954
